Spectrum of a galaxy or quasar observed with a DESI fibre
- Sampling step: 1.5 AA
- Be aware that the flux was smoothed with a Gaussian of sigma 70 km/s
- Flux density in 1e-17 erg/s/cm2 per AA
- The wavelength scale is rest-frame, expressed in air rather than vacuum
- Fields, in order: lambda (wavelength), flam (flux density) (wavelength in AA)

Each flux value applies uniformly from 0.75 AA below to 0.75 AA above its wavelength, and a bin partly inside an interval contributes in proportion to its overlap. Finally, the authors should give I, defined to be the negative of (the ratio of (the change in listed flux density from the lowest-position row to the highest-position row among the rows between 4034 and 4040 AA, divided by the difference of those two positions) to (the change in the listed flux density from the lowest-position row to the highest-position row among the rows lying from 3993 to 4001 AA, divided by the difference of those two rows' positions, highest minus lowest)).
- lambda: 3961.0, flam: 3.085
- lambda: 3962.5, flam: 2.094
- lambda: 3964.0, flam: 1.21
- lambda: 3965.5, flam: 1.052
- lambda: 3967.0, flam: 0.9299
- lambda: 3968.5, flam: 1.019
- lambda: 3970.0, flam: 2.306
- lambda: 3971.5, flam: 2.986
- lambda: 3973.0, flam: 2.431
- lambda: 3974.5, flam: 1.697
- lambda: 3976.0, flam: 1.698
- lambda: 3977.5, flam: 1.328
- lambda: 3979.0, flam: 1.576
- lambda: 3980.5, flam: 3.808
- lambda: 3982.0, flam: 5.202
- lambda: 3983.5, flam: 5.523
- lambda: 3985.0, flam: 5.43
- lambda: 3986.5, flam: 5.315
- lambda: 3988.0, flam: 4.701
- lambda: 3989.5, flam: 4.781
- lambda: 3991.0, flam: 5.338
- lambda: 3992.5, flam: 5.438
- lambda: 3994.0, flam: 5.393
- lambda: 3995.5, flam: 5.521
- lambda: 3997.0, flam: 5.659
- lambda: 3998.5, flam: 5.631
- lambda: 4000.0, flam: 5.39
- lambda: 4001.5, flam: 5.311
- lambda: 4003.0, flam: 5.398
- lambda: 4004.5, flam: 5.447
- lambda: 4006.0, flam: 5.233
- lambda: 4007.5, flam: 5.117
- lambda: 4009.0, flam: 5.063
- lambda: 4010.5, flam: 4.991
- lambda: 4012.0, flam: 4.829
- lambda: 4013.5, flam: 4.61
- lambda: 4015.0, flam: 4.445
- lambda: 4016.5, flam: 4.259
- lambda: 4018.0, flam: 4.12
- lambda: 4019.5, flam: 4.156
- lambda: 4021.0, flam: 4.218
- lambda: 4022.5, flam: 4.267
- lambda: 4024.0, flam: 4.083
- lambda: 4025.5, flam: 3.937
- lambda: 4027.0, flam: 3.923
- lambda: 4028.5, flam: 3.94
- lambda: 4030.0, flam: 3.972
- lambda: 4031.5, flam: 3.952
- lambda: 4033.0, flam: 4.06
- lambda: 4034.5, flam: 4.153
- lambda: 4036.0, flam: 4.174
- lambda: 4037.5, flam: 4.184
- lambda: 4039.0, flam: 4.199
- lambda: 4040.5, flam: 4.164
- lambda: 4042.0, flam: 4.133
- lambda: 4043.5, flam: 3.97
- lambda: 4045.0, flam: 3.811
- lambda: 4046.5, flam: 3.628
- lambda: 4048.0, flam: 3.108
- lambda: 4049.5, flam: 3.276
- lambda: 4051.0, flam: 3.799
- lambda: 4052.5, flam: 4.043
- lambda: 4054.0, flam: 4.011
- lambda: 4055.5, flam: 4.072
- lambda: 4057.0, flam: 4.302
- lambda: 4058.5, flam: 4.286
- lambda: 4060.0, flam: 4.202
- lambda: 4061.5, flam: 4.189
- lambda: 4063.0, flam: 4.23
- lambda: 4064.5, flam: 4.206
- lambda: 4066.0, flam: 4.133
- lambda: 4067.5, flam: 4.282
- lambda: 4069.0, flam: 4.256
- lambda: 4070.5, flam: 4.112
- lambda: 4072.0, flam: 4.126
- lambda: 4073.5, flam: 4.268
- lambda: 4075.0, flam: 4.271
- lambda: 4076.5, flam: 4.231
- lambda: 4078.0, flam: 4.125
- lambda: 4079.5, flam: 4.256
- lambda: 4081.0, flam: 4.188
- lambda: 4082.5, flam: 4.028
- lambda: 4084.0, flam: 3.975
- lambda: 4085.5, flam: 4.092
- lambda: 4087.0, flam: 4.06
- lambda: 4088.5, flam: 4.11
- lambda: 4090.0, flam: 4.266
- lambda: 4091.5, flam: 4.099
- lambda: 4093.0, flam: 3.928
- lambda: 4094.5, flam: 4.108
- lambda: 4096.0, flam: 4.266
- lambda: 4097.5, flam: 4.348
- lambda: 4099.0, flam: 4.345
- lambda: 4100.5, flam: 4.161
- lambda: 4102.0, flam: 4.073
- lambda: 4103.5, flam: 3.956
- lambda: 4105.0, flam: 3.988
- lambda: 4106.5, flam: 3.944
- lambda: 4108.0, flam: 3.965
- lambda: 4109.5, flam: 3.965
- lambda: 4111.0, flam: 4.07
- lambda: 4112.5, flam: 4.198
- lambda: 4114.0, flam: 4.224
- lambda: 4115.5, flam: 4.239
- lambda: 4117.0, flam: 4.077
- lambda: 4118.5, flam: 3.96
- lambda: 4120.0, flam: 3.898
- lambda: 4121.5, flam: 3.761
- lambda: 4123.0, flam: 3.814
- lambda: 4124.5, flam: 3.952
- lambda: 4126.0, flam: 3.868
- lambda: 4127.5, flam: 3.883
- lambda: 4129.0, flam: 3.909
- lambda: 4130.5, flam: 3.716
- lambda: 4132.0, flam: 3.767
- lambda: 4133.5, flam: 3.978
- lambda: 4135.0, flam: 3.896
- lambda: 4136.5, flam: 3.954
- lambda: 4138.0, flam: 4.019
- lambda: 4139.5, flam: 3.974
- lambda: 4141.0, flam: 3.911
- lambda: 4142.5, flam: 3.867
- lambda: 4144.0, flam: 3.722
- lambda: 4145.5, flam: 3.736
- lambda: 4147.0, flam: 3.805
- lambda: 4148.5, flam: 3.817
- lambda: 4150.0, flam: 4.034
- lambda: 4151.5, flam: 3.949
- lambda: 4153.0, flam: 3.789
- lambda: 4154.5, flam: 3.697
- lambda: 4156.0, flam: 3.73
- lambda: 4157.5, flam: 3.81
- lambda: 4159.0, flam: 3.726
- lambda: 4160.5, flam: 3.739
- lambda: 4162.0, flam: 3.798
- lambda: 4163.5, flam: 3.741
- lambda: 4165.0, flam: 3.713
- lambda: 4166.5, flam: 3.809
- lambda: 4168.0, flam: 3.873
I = 20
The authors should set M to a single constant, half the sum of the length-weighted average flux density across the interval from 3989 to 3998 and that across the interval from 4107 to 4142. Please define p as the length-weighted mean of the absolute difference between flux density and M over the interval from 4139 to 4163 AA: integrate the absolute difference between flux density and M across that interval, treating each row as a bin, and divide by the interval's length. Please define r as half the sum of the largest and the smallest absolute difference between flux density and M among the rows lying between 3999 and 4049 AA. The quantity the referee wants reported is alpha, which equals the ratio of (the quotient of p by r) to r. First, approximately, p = 0.85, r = 0.81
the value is 1.3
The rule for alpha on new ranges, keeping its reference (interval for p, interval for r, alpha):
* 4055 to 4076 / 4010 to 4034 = 2.8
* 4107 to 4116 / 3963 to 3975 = 0.1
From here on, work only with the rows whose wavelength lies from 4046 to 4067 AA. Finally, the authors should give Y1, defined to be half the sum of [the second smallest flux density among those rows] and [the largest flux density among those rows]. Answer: 3.8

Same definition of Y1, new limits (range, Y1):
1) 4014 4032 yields 4.2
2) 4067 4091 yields 4.2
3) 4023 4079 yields 3.8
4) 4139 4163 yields 3.9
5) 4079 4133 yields 4.1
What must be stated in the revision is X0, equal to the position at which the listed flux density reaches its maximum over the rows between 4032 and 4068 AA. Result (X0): 4057.0 AA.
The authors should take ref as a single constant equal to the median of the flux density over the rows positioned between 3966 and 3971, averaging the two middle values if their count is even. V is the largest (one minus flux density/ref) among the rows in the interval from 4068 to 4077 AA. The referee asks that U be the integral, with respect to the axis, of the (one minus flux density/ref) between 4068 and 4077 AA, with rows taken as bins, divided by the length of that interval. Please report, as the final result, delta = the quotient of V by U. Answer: 0.97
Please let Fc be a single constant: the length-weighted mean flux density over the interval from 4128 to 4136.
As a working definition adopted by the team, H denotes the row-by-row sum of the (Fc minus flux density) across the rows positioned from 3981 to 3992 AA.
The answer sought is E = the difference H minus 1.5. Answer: -10.8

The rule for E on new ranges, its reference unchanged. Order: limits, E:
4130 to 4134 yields -1.4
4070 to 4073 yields -2.0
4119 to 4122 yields -1.4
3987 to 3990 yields -3.3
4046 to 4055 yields -0.2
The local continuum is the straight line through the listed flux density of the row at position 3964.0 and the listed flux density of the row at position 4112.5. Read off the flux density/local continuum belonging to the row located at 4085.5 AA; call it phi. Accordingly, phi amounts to 1.12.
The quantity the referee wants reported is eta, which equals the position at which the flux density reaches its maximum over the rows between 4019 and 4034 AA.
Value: 4022.5 AA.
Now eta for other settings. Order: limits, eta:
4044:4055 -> 4052.5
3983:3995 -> 3983.5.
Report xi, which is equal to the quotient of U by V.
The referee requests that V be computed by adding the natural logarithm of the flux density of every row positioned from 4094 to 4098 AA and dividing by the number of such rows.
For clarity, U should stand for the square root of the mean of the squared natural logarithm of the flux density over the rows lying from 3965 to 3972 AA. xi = 0.43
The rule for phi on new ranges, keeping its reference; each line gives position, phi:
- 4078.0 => 1.18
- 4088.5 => 1.11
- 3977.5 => 0.90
